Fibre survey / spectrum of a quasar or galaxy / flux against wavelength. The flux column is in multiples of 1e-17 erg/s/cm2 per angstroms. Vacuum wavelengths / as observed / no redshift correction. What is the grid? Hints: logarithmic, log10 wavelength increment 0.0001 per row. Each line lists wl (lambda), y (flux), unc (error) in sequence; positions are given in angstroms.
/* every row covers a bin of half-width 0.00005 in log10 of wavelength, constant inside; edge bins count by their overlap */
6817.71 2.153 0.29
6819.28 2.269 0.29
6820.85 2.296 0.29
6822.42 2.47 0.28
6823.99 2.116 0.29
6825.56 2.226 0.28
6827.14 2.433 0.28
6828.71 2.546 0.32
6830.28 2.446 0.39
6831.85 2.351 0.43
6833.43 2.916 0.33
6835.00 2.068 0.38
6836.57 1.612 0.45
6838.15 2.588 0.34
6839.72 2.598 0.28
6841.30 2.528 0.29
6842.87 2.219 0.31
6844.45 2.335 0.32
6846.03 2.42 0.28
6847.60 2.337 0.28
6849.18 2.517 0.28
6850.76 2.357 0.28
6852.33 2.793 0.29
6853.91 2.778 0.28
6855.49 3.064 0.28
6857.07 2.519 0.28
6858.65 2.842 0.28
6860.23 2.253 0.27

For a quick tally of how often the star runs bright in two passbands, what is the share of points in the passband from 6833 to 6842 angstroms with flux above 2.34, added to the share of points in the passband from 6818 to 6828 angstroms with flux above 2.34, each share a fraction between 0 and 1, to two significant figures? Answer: 1.0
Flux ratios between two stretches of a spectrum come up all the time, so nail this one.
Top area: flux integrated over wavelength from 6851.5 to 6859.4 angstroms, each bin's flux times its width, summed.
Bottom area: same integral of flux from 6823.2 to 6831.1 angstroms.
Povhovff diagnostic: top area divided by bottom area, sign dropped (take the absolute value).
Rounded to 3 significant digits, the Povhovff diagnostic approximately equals 1.19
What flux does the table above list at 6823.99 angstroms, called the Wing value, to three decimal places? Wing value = 2.116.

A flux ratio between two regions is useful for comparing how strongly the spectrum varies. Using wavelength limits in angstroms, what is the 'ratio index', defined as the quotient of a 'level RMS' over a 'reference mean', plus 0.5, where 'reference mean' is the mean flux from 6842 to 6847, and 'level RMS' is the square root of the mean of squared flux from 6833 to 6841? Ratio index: 1.53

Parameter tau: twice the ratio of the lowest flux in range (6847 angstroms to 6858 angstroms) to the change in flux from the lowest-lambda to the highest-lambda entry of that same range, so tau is 26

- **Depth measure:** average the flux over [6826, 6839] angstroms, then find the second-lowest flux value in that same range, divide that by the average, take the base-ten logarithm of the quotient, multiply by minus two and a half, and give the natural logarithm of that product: -1.9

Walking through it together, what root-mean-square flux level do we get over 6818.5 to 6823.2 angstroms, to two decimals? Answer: 2.35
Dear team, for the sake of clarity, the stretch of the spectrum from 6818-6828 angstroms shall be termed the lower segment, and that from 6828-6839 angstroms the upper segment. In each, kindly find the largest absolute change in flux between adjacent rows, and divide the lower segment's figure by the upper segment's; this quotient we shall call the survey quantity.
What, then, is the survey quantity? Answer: 0.4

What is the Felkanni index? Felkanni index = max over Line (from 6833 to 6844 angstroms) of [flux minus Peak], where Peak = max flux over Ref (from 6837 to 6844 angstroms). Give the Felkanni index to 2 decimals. 0.32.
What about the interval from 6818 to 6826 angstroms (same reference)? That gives -0.13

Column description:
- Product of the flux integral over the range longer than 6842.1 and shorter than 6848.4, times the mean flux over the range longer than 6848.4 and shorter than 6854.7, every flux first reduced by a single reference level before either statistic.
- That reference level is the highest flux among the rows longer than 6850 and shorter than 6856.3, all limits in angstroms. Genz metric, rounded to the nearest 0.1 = 2.1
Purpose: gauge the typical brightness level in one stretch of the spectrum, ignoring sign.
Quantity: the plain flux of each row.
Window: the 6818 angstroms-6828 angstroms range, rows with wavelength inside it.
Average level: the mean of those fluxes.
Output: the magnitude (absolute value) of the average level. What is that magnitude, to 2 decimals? 2.30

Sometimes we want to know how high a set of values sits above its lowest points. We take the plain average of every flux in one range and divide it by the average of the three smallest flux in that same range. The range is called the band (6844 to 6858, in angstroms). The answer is 1.10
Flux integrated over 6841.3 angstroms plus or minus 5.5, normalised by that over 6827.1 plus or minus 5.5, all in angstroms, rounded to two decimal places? 0.98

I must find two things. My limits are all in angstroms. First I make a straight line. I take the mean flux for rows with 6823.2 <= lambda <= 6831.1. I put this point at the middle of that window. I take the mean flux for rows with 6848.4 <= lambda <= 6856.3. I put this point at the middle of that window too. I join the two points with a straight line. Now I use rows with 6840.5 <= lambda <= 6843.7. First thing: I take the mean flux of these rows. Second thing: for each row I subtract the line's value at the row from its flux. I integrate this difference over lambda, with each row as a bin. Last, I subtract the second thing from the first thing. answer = 3.0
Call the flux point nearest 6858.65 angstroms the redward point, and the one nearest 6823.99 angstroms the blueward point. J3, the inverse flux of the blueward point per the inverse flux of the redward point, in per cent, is 134.3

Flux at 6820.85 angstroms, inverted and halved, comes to 0.218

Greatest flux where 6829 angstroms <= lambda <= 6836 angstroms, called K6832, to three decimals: 2.916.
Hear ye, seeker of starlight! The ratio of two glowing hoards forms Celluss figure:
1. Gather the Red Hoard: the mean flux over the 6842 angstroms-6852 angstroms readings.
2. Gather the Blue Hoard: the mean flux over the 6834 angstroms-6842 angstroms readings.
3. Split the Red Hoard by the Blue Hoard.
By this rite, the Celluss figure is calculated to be 1.04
